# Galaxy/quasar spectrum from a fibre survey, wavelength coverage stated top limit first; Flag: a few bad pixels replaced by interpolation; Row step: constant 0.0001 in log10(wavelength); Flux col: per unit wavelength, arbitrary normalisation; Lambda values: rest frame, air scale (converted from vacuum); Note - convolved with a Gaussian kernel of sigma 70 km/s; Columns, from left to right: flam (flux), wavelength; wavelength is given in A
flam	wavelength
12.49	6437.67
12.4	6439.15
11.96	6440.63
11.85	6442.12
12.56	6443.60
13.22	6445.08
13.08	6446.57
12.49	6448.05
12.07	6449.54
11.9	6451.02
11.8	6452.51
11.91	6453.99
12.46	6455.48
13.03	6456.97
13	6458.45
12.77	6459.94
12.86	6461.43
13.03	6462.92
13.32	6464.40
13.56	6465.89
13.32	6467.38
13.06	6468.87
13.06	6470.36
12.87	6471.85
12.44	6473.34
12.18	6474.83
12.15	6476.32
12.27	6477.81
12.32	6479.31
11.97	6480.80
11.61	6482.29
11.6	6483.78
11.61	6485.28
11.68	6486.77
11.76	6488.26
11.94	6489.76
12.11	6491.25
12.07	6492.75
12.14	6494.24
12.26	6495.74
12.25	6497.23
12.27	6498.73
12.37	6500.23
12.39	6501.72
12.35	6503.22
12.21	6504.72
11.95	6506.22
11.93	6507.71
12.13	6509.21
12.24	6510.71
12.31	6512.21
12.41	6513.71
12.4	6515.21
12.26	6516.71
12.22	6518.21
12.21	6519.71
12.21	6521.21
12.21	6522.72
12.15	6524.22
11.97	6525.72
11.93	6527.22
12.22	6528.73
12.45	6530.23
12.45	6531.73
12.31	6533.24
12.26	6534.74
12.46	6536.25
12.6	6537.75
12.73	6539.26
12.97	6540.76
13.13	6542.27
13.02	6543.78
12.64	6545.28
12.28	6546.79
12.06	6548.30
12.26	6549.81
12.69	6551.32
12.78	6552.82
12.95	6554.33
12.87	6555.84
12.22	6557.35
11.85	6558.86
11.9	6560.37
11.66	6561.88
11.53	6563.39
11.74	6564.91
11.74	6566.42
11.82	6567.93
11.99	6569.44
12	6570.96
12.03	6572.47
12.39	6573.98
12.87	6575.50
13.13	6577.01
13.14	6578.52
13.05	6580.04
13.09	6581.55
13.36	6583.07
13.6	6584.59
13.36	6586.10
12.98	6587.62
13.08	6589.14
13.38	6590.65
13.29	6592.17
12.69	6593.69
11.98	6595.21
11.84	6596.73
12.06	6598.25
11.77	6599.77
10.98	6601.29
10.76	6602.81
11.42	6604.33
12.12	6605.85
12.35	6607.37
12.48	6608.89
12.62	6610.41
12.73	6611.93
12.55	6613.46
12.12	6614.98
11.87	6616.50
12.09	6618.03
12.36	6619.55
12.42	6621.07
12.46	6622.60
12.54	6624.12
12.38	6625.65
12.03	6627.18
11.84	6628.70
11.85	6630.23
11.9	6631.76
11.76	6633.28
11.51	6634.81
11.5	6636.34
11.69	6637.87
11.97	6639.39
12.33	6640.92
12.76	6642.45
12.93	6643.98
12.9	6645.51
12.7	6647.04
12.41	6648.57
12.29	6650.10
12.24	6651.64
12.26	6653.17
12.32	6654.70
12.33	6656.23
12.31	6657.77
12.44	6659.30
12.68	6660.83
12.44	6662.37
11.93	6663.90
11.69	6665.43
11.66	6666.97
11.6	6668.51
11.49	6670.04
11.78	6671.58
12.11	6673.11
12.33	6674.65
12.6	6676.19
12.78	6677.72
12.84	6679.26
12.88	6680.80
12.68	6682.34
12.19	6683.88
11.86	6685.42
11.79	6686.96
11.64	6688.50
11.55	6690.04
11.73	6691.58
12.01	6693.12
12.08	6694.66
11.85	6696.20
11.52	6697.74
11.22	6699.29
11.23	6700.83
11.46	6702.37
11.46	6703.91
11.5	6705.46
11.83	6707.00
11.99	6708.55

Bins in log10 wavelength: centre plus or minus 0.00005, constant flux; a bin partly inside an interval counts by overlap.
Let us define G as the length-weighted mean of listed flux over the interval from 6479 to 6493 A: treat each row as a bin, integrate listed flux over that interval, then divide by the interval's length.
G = 11.8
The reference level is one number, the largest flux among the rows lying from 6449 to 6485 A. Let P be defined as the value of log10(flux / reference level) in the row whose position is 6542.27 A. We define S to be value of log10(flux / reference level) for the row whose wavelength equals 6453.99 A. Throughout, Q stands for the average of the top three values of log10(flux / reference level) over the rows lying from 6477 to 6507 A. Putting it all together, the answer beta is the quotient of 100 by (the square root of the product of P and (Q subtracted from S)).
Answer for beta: 6589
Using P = -0.014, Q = -0.040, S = -0.056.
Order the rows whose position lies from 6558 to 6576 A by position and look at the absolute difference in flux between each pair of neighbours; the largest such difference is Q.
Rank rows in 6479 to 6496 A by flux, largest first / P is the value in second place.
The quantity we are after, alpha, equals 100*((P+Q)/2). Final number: 637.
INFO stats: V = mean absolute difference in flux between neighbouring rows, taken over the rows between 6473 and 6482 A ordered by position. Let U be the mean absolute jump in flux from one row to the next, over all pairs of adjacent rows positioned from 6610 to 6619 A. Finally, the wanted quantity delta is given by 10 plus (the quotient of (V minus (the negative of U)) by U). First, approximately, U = 0.24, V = 0.16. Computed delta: 11.7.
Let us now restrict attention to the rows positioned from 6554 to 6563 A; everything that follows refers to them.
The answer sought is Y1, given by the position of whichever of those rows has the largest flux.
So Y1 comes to 6554.33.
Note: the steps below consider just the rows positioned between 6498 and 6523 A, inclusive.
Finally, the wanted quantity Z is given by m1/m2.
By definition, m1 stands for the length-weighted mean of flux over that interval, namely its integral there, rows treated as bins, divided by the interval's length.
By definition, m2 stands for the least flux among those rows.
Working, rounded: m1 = 12.2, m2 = 11.93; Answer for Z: 1.03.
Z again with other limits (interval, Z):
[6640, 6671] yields 1.07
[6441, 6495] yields 1.07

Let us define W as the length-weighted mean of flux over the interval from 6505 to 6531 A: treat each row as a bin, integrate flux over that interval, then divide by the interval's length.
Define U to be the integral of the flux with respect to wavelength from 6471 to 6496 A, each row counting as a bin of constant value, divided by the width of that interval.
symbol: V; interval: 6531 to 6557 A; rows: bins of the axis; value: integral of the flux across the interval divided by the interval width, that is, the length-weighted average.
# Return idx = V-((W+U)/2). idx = 0.5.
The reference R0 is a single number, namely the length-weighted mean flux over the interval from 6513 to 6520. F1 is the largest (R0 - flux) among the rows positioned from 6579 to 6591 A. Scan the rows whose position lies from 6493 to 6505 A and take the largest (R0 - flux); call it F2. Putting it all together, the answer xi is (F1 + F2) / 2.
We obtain -0.3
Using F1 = -0.67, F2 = 0.17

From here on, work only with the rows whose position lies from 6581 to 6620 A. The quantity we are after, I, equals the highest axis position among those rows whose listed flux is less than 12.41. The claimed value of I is 6619.55 A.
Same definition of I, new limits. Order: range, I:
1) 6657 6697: 6696.20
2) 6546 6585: 6573.98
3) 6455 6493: 6492.75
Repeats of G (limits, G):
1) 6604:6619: 12.3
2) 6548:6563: 12.3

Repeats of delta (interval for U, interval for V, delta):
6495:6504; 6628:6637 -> 13.4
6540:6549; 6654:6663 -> 11.5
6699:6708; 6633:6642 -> 12.8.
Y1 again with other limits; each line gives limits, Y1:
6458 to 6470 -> 6465.89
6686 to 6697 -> 6694.66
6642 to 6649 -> 6643.98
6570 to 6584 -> 6583.07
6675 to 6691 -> 6680.80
